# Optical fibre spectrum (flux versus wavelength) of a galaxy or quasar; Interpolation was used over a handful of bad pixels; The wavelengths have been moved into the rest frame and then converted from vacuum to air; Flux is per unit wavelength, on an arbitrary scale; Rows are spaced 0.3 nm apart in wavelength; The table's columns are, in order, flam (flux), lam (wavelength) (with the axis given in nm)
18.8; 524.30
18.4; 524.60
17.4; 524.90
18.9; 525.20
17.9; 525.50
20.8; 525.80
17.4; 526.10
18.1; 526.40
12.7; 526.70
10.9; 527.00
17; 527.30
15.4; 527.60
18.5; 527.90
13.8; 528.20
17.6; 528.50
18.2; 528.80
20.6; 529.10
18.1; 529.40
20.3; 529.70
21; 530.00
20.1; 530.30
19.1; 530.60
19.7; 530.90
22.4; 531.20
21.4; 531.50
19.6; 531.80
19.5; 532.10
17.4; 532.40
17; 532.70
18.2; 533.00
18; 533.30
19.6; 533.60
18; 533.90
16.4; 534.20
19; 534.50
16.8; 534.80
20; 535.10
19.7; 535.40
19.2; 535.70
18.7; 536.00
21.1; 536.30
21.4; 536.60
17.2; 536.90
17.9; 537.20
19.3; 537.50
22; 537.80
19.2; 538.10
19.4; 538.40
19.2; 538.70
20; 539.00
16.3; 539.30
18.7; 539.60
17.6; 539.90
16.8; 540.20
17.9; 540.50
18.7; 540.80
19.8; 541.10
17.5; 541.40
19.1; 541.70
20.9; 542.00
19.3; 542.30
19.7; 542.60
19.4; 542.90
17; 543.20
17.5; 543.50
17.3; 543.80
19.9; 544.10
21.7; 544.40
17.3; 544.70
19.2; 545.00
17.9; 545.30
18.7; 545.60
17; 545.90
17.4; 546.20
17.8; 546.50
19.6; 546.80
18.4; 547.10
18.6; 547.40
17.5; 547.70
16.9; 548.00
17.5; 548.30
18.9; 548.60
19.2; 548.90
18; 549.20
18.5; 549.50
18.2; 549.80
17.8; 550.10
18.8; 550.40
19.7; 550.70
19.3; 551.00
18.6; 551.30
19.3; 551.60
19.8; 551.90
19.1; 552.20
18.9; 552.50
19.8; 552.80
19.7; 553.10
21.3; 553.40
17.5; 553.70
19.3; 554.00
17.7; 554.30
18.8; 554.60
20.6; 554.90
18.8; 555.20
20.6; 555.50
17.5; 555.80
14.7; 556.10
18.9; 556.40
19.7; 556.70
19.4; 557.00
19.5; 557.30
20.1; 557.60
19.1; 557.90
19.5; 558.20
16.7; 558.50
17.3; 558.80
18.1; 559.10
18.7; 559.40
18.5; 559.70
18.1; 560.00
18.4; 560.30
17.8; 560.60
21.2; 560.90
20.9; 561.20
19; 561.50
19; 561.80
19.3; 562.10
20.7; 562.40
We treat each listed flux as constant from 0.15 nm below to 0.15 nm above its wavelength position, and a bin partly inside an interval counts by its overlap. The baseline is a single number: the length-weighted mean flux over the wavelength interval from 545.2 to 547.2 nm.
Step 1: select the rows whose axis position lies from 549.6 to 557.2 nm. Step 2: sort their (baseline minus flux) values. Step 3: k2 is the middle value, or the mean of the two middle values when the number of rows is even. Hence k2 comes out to -1.0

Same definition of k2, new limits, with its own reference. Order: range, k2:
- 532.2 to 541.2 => -0.6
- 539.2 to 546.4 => -0.2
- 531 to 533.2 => -1.4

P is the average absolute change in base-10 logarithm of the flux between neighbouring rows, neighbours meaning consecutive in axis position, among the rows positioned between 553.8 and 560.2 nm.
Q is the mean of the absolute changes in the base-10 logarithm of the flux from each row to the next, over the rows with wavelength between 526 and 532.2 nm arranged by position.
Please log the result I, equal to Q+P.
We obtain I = 0.089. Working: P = 0.0320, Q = 0.057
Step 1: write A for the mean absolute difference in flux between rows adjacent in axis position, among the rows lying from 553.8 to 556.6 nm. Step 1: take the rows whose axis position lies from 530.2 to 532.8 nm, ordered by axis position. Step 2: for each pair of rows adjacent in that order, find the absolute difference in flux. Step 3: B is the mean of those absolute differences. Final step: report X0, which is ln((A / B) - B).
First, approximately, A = 2.3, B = 1.21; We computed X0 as -0.4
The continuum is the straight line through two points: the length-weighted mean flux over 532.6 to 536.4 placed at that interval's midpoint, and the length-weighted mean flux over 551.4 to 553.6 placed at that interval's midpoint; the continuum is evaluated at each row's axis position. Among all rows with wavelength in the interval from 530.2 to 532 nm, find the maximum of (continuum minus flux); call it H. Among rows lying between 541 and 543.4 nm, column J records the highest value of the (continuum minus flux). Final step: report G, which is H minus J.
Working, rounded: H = -0.75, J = 2.1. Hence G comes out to -2.8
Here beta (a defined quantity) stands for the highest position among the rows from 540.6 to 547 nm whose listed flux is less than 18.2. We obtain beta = 546.50 nm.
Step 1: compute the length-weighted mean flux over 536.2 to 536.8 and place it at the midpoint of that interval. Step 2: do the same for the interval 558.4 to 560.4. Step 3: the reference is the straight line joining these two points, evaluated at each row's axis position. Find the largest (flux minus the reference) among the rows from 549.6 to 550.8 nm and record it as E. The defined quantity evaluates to 0.6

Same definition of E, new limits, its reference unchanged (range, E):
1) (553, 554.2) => 2.5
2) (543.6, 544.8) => 1.8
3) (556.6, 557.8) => 1.9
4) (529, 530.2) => -0.8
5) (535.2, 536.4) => 0.1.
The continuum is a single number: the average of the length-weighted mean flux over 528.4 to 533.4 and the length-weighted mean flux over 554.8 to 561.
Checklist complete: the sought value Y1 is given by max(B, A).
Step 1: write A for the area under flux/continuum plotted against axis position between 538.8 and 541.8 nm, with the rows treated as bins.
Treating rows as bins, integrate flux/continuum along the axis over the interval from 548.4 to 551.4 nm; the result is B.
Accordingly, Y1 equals 2.95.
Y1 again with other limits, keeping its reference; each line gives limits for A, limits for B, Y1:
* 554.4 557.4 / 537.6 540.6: 2.97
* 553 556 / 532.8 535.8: 3.01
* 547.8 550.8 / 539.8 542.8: 2.96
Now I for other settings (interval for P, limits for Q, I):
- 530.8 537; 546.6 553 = 0.051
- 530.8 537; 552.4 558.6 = 0.073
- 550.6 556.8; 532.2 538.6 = 0.071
